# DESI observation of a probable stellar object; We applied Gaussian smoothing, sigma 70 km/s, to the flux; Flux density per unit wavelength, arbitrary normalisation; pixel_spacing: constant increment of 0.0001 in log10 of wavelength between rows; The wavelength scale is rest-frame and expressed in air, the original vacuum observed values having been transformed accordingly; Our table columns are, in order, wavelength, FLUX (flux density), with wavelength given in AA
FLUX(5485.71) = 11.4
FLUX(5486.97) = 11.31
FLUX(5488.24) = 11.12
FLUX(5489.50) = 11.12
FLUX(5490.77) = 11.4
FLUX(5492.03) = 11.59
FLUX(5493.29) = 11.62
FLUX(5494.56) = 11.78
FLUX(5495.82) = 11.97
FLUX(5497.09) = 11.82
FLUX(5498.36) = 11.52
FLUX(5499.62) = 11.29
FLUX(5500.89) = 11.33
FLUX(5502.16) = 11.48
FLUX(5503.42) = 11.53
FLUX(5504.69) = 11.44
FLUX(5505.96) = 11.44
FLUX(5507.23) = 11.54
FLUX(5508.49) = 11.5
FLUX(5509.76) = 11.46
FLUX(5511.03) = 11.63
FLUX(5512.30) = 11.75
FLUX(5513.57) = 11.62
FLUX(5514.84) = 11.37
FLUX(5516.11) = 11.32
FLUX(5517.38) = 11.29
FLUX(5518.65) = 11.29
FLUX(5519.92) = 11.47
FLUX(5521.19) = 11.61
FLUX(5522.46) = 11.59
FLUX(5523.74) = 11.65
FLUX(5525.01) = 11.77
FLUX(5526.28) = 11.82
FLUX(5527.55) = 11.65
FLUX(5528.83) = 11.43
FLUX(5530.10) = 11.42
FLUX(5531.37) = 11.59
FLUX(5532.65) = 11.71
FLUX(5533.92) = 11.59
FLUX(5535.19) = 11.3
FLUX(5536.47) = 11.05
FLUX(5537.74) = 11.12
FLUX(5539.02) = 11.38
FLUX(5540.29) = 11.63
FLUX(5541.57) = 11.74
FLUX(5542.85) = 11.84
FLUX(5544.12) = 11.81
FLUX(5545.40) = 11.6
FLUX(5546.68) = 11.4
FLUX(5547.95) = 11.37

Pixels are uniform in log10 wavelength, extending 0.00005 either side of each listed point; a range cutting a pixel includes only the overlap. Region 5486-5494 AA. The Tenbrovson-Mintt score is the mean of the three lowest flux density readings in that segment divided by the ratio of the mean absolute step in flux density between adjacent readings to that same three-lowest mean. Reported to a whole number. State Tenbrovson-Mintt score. 906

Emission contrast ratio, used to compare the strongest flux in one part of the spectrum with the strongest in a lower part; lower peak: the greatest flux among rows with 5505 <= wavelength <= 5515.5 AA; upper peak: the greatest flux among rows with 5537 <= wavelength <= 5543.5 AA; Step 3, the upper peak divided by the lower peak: 1.01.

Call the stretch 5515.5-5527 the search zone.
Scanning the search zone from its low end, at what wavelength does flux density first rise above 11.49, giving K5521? 5521.19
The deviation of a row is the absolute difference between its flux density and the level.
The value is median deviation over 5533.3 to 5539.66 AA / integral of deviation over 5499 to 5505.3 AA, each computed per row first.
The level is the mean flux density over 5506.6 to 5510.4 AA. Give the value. 0.32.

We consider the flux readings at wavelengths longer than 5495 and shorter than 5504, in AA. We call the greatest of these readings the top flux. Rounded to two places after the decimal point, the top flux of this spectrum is 11.97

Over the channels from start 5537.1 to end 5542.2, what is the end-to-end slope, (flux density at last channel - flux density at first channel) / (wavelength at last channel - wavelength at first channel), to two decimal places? 0.16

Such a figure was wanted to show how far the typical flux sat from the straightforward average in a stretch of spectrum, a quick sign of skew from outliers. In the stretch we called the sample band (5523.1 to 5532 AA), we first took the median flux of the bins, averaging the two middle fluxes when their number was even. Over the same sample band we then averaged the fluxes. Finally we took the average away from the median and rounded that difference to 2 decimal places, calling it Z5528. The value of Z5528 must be 0.03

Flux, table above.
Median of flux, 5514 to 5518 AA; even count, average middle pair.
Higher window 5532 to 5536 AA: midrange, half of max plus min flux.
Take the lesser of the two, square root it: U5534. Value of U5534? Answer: 3.36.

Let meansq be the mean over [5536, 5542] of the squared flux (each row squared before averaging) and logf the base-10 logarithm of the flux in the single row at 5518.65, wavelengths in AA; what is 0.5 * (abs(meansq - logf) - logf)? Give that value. 63.8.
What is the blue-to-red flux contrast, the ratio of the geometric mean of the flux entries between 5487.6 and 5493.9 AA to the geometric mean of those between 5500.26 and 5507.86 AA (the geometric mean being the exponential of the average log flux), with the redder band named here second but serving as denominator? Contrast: 0.99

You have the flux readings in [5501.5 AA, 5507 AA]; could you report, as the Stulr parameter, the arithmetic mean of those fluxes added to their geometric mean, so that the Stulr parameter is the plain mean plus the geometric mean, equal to 22.9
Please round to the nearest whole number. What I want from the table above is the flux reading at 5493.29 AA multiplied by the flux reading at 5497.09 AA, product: 137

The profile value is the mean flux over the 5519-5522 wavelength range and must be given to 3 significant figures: 11.5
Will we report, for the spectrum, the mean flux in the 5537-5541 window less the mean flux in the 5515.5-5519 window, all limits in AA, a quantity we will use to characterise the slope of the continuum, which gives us 0.08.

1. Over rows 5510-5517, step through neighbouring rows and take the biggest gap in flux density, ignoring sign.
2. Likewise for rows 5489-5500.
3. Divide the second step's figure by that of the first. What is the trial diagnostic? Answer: 1.2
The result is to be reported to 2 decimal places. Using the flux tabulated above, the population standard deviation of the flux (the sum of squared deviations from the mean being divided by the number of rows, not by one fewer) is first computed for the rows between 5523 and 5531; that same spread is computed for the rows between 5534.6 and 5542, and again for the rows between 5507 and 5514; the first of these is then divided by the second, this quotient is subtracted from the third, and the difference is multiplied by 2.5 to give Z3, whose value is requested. -1.29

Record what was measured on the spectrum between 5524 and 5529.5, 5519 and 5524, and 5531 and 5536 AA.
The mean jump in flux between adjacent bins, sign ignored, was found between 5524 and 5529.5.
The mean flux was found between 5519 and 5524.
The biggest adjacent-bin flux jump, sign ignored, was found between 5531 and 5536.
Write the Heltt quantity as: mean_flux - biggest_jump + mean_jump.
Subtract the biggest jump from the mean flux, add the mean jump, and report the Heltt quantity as 11.4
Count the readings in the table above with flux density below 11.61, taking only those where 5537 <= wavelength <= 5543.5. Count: 2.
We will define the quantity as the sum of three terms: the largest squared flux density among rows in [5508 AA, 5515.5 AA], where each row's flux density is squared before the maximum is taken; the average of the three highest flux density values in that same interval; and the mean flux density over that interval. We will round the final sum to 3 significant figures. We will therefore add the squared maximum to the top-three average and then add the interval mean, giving 161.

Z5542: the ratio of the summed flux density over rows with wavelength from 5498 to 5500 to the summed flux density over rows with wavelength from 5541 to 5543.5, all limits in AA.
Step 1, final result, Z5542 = 1.0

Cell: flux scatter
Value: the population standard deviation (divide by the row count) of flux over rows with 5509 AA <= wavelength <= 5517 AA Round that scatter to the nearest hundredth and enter 0.15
